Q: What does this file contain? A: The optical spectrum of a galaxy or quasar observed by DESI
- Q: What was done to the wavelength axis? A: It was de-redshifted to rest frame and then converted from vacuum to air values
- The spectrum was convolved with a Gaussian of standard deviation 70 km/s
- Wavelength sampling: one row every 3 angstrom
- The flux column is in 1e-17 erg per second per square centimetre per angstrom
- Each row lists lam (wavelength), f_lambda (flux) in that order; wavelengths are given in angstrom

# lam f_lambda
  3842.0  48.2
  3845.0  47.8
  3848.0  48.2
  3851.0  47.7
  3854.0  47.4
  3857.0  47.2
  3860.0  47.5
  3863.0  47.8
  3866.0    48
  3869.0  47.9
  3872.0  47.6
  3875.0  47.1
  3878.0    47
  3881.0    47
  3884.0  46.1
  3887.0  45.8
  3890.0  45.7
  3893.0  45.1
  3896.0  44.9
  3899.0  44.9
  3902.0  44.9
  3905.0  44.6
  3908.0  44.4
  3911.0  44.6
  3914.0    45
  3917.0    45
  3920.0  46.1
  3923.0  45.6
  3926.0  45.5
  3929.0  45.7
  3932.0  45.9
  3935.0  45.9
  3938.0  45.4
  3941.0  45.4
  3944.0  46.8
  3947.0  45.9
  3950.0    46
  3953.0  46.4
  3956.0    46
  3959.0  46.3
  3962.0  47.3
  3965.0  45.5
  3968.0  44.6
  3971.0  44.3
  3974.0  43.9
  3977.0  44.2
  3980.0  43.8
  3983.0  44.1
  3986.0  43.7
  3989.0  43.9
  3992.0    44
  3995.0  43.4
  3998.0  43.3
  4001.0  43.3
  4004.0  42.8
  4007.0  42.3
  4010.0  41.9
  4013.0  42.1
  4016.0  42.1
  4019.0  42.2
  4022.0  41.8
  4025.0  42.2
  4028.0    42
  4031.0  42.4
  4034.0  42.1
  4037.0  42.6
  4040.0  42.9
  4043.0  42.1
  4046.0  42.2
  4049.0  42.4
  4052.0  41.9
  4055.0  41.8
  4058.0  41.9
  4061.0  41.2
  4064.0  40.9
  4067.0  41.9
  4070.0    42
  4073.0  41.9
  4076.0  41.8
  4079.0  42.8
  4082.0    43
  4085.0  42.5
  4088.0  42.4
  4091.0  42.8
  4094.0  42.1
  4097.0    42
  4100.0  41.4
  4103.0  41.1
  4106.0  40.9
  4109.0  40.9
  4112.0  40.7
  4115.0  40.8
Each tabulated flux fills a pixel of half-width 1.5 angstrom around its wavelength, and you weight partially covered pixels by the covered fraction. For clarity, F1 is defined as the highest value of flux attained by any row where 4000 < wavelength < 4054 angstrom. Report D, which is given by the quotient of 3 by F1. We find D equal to 0.0693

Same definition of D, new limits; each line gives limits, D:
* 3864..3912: 0.0625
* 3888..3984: 0.0634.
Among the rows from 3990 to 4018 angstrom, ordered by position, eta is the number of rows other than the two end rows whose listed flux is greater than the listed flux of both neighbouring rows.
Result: 0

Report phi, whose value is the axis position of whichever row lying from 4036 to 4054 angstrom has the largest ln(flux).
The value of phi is 4040.0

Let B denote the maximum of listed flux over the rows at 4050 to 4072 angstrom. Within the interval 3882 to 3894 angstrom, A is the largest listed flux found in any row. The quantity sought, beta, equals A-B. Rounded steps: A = 46.1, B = 42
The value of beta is 4.1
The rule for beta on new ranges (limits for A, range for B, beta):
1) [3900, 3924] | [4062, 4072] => 4.1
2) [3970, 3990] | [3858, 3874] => -3.7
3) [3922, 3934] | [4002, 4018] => 3.1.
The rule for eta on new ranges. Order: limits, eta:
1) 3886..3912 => 0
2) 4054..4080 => 2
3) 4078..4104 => 2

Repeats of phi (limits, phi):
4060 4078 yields 4070.0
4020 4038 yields 4037.0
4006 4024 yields 4007.0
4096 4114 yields 4097.0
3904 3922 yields 3920.0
